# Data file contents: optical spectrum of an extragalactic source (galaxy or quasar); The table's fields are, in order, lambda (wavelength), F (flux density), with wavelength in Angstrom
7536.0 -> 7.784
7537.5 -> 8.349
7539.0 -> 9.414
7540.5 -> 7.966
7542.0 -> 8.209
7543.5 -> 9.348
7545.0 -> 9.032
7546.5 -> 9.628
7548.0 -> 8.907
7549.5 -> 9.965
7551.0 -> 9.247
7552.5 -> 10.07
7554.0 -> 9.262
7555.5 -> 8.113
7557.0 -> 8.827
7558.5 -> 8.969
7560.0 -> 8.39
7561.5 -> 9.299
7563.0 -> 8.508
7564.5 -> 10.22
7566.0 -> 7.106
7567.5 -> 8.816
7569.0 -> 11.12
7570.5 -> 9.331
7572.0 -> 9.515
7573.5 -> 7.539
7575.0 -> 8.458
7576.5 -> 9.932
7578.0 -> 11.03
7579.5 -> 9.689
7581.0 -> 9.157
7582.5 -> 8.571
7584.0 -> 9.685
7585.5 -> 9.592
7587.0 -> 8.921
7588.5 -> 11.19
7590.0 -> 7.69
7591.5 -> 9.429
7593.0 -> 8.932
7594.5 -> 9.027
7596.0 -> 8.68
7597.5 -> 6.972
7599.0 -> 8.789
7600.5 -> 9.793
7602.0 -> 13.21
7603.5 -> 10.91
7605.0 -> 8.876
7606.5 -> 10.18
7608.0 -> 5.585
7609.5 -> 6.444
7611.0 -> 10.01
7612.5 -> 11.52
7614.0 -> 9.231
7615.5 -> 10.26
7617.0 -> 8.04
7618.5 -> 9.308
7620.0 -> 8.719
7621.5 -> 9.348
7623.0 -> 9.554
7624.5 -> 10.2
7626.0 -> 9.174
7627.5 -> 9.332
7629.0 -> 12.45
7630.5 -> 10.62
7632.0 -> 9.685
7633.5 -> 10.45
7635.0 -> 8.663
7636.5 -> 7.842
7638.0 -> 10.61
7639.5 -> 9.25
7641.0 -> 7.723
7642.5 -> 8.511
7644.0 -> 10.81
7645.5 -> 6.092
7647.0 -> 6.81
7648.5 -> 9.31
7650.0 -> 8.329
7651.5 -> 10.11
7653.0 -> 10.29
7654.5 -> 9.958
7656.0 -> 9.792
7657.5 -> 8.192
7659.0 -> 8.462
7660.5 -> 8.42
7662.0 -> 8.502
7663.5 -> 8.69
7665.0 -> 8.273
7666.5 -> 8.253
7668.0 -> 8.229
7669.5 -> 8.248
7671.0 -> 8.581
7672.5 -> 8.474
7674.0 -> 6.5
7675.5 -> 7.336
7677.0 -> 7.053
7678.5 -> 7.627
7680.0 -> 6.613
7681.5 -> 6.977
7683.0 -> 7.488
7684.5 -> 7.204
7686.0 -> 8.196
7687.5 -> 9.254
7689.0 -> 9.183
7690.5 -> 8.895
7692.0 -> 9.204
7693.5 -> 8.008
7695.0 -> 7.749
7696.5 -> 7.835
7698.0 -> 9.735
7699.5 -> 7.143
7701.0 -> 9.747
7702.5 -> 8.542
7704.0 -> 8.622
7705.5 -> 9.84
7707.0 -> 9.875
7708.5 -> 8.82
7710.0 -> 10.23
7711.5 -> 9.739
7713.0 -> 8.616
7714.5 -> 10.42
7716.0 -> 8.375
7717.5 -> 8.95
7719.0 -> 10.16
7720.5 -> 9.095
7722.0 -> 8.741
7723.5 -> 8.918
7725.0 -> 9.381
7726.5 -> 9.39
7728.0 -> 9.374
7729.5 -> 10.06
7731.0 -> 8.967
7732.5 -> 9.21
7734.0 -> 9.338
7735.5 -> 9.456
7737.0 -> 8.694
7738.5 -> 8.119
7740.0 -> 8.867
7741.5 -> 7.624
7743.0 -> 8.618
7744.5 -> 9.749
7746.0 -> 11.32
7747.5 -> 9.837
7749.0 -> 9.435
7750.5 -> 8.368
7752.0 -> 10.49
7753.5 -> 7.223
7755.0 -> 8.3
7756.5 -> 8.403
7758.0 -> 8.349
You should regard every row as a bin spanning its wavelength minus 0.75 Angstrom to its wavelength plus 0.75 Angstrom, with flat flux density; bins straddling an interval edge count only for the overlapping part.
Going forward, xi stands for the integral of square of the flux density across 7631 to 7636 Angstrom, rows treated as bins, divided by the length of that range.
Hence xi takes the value 92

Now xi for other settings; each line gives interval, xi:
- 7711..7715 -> 91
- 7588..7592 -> 89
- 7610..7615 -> 103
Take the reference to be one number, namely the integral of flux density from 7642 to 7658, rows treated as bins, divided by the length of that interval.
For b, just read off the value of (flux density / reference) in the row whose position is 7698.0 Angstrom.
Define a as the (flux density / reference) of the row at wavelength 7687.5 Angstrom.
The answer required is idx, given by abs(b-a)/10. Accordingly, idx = 0.005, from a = 1.03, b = 1.09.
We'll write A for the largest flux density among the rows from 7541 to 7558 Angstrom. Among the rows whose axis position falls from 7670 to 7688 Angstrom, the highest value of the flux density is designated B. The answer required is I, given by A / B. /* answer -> 1.09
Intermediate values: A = 10.07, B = 9.254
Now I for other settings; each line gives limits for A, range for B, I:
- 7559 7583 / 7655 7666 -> 1.14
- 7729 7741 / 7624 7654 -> 0.81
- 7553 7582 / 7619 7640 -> 0.89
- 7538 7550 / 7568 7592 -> 0.89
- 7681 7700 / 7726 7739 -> 0.97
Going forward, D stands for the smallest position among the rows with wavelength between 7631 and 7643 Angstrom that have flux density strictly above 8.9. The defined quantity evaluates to 7632.0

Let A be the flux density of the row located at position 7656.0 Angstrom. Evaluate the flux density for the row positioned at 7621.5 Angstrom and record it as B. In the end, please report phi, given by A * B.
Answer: 92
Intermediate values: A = 9.792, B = 9.348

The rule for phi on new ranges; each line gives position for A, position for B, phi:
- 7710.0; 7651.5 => 103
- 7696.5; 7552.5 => 79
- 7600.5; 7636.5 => 77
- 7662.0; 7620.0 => 74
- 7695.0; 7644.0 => 84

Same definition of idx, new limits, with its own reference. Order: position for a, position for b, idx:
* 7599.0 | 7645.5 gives 0.030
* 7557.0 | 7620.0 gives 0.001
